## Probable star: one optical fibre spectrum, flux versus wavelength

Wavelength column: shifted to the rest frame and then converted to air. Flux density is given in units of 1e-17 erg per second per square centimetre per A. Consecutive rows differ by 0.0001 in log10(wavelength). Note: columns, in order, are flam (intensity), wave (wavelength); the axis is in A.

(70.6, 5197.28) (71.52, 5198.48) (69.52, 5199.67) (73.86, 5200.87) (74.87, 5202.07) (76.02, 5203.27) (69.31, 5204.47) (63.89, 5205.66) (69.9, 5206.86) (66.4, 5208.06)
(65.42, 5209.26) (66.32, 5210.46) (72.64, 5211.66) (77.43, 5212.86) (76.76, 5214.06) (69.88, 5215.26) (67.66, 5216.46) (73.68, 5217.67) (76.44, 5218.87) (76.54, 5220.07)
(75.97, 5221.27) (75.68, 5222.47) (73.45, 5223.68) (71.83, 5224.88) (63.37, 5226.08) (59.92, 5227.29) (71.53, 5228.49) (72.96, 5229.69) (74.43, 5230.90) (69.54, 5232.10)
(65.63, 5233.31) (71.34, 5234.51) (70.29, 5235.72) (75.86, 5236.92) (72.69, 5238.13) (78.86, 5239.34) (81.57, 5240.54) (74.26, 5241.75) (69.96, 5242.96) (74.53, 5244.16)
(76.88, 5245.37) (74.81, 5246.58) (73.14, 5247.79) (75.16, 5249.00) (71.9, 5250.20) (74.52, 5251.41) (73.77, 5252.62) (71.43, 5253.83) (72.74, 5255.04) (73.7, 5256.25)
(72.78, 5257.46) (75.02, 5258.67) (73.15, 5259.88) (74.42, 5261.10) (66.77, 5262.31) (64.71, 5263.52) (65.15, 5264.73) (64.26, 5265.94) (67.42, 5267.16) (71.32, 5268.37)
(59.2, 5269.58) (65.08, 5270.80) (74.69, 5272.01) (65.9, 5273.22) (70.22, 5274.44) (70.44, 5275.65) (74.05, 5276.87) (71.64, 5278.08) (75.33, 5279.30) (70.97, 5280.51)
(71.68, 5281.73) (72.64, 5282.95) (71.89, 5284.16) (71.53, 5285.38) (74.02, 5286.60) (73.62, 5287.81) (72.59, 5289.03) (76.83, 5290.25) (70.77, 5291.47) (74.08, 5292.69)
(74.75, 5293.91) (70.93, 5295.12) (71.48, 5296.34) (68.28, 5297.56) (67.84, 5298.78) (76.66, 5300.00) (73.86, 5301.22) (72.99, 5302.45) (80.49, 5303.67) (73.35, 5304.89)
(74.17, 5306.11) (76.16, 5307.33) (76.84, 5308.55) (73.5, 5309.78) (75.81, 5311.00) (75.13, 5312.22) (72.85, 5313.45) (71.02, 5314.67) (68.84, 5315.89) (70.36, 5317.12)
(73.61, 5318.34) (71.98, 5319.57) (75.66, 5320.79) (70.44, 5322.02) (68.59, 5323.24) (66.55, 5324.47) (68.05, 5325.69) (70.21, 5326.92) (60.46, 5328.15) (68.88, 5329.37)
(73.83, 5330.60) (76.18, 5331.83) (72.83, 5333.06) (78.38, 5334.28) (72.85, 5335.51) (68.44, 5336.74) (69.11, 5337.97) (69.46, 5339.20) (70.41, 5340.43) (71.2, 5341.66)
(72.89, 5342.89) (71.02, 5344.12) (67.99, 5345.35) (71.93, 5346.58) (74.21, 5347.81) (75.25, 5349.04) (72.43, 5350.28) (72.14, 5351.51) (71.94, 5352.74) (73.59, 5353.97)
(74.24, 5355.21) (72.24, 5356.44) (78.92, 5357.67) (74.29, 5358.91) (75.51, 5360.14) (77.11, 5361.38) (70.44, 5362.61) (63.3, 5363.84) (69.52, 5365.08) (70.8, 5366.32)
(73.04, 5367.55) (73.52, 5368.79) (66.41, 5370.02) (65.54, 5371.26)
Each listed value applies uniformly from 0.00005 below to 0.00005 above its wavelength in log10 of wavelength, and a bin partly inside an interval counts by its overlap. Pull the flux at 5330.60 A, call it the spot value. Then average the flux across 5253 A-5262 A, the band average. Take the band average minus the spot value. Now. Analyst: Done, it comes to -1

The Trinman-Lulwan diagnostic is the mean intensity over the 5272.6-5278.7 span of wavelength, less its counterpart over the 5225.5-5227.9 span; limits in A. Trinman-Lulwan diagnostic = 9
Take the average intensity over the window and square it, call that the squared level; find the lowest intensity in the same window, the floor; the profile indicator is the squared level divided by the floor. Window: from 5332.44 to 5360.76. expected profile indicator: 77.7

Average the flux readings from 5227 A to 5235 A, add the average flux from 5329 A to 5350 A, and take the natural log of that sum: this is 4.95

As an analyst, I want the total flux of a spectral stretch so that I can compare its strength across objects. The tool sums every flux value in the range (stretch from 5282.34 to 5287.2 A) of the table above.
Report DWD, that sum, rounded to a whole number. 290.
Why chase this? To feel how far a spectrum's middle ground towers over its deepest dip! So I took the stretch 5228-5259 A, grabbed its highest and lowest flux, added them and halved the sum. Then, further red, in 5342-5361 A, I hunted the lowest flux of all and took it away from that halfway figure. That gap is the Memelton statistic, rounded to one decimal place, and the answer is 5.6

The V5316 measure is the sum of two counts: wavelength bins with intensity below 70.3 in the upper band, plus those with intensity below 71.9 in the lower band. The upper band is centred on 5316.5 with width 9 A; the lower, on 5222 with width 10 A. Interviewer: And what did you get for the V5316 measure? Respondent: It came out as 3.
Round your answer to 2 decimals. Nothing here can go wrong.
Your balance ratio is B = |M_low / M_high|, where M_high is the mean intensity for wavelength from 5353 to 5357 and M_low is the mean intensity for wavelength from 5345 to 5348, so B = 0.97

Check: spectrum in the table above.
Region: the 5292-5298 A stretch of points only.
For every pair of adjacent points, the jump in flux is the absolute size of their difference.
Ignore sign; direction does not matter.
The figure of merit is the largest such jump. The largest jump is 3.8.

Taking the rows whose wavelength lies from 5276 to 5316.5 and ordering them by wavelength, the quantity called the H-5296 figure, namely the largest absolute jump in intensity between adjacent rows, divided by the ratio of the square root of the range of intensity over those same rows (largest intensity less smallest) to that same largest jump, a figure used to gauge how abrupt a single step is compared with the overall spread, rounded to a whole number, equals 22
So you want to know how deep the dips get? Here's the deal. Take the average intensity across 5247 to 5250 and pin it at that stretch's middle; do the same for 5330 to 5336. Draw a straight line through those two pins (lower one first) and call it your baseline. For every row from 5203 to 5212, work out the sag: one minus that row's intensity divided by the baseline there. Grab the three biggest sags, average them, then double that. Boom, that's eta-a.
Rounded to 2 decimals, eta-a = 0.23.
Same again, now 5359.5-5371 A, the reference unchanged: 0.23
